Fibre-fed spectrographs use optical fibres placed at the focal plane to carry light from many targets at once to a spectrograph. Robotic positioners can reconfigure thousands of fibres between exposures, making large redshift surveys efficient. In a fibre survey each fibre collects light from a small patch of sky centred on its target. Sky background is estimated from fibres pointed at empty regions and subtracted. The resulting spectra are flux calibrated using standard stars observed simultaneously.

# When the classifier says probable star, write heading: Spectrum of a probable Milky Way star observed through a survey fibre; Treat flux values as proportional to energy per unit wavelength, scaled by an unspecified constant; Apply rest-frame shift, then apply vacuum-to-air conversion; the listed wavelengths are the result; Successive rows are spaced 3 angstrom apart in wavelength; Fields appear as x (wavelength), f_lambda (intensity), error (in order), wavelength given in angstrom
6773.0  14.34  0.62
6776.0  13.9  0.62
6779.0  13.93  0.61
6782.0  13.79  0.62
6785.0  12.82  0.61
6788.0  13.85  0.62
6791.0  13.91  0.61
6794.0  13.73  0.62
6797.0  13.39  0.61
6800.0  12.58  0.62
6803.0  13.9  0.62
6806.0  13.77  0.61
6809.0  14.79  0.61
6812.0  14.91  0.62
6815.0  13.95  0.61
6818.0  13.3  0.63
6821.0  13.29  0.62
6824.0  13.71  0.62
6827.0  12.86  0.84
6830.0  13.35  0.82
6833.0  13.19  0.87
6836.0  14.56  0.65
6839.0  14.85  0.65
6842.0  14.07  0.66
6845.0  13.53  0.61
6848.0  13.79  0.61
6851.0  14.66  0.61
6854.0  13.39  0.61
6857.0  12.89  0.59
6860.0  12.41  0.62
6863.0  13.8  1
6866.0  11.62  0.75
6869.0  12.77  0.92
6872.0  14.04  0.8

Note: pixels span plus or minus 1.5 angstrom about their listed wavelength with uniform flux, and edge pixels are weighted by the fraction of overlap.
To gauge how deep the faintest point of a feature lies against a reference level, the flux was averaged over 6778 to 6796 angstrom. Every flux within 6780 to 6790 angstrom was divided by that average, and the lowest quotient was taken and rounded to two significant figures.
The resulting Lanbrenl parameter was 0.94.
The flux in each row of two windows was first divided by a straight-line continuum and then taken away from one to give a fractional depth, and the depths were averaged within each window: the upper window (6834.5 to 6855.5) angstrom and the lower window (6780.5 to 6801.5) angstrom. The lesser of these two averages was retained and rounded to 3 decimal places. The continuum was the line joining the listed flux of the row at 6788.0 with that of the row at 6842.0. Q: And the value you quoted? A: -0.003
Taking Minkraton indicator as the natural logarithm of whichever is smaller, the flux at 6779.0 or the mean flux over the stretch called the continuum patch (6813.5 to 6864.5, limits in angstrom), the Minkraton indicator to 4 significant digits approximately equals 2.612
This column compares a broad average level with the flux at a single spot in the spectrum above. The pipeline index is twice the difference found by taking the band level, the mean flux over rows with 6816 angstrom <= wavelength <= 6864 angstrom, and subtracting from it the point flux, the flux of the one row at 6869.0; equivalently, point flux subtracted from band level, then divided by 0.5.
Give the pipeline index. 1.7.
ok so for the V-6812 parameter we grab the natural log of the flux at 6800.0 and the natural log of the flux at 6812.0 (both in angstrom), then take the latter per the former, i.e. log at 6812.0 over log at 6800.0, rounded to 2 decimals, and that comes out 1.07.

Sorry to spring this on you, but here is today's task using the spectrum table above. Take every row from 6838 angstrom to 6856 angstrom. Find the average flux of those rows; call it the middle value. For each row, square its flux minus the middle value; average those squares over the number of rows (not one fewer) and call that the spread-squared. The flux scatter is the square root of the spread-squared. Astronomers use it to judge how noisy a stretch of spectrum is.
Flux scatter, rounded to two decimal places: 0.55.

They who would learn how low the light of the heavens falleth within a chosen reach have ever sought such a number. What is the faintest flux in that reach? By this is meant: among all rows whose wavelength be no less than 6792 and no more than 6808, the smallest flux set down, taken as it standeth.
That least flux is 12.58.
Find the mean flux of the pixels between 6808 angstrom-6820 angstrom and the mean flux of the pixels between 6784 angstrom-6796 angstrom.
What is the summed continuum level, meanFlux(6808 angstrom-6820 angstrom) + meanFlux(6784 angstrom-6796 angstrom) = 27.8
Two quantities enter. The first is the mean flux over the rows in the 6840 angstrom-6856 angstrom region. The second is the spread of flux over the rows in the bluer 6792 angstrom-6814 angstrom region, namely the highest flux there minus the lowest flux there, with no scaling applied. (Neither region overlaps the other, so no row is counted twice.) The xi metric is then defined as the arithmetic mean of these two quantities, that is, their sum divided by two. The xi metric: 8.1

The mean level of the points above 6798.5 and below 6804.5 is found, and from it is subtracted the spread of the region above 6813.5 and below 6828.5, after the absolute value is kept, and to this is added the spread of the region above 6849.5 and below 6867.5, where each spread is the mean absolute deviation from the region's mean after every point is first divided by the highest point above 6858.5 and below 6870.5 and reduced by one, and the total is 13.3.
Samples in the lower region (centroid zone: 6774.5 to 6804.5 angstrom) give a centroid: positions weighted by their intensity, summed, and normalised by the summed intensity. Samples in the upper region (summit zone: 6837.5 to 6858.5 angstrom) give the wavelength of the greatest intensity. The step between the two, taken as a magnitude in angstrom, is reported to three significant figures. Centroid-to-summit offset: 49.6 angstrom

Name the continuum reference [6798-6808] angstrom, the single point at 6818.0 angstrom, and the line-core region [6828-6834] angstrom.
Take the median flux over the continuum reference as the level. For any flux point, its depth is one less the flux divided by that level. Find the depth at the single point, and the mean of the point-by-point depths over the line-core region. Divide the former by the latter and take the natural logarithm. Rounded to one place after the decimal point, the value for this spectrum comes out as -0.1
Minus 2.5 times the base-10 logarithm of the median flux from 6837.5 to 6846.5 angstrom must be -2.87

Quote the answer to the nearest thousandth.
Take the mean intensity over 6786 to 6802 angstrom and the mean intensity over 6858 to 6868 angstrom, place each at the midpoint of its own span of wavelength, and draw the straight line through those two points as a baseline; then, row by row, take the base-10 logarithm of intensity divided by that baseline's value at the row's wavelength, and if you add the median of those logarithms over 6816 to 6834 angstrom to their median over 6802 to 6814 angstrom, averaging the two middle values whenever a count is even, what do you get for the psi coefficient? 0.037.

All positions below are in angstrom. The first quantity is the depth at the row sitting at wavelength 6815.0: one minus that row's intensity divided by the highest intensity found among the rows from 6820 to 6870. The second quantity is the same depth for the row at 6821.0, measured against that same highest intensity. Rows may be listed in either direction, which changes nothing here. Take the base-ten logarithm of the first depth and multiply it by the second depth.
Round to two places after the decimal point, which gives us -0.13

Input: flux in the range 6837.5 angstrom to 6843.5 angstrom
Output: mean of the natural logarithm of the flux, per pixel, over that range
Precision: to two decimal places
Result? 2.67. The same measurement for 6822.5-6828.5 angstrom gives 2.59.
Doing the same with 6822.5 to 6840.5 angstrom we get 2.62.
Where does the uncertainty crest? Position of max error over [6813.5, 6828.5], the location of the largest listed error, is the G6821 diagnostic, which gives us 6827.0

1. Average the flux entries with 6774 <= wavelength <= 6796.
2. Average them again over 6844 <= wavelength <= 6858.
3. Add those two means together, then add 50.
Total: 77.4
